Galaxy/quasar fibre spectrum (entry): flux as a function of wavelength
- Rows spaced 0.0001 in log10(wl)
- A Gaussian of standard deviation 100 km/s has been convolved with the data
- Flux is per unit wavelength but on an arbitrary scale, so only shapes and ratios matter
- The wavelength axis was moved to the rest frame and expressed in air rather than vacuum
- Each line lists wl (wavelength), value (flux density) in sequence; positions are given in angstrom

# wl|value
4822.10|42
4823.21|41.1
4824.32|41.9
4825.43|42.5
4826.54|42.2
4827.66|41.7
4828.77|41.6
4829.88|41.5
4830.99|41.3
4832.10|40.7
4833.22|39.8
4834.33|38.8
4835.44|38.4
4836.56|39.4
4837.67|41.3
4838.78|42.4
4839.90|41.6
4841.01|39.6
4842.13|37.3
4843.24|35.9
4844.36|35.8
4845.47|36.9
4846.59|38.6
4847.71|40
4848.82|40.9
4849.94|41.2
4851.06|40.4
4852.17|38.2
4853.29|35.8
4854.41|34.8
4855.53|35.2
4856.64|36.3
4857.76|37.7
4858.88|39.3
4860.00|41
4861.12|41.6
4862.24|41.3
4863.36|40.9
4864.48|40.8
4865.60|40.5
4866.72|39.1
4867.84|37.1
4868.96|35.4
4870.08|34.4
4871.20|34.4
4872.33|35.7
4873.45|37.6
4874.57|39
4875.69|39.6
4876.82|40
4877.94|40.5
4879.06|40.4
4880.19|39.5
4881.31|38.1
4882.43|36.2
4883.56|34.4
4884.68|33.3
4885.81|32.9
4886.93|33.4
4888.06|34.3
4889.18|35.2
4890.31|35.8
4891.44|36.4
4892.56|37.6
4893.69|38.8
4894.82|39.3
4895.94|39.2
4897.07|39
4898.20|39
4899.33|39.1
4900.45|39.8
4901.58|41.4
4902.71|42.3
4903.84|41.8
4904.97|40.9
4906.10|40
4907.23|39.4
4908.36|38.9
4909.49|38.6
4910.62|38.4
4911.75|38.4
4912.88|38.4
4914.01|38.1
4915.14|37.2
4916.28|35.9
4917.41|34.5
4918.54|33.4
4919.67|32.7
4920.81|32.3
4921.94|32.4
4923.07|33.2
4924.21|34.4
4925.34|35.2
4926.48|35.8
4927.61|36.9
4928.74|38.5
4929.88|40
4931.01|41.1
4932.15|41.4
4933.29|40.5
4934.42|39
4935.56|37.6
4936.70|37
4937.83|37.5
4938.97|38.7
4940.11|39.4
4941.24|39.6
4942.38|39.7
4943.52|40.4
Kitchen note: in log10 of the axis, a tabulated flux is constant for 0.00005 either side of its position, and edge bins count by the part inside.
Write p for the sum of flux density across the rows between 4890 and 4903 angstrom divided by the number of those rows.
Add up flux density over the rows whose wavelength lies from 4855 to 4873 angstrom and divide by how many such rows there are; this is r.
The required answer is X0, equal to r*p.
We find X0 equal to 1488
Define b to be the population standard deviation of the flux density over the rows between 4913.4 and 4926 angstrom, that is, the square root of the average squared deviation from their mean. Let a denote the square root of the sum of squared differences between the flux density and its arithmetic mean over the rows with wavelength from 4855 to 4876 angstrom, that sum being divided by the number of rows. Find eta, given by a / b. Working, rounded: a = 2.4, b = 1.9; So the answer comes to 1.29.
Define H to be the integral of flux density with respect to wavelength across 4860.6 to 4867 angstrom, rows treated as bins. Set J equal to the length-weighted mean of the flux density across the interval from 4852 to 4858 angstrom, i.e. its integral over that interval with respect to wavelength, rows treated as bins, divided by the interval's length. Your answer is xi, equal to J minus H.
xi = -225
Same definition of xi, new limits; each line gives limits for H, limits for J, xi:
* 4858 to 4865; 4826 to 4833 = -243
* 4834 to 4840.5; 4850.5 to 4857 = -226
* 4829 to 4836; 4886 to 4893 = -246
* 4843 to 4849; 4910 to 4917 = -190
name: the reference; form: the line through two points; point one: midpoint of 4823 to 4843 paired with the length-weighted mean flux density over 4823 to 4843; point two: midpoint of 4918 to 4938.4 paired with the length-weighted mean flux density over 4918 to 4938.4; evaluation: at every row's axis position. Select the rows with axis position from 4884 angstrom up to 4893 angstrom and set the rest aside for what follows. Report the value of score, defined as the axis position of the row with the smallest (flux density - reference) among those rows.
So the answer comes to 4885.81 angstrom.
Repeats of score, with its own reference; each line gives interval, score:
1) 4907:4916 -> 4915.14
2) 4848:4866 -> 4854.41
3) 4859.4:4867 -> 4866.72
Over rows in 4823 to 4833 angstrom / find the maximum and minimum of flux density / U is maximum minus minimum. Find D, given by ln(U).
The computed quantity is 0.6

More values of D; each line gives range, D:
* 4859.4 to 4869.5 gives 1.8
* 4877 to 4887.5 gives 2.0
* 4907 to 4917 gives 1.3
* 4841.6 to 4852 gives 1.7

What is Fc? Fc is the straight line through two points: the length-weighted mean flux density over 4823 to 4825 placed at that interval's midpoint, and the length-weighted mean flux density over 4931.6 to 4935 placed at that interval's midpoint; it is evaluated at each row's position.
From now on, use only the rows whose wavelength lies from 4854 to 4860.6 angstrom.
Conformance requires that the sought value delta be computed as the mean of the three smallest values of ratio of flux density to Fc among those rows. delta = 0.86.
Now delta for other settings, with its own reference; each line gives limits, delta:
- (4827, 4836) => 0.94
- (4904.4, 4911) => 0.95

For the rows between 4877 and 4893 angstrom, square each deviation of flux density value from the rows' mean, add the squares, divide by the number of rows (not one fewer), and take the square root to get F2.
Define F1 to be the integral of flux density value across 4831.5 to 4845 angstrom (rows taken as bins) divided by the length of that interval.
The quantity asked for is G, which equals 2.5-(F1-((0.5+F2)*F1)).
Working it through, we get 81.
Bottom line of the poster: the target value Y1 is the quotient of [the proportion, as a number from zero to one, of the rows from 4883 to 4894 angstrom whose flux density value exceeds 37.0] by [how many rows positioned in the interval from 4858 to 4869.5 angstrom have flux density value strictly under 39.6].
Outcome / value 0.05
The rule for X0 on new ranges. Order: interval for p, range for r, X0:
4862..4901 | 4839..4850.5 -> 1460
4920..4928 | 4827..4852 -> 1365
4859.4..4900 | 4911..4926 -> 1326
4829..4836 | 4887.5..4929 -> 1498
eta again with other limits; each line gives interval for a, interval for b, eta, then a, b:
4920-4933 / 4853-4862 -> 1.30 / 3.2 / 2.5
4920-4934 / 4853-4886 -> 1.24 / 3.3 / 2.6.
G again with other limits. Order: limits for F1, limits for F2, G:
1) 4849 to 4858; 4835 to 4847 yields 65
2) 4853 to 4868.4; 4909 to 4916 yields 1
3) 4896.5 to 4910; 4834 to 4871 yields 75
